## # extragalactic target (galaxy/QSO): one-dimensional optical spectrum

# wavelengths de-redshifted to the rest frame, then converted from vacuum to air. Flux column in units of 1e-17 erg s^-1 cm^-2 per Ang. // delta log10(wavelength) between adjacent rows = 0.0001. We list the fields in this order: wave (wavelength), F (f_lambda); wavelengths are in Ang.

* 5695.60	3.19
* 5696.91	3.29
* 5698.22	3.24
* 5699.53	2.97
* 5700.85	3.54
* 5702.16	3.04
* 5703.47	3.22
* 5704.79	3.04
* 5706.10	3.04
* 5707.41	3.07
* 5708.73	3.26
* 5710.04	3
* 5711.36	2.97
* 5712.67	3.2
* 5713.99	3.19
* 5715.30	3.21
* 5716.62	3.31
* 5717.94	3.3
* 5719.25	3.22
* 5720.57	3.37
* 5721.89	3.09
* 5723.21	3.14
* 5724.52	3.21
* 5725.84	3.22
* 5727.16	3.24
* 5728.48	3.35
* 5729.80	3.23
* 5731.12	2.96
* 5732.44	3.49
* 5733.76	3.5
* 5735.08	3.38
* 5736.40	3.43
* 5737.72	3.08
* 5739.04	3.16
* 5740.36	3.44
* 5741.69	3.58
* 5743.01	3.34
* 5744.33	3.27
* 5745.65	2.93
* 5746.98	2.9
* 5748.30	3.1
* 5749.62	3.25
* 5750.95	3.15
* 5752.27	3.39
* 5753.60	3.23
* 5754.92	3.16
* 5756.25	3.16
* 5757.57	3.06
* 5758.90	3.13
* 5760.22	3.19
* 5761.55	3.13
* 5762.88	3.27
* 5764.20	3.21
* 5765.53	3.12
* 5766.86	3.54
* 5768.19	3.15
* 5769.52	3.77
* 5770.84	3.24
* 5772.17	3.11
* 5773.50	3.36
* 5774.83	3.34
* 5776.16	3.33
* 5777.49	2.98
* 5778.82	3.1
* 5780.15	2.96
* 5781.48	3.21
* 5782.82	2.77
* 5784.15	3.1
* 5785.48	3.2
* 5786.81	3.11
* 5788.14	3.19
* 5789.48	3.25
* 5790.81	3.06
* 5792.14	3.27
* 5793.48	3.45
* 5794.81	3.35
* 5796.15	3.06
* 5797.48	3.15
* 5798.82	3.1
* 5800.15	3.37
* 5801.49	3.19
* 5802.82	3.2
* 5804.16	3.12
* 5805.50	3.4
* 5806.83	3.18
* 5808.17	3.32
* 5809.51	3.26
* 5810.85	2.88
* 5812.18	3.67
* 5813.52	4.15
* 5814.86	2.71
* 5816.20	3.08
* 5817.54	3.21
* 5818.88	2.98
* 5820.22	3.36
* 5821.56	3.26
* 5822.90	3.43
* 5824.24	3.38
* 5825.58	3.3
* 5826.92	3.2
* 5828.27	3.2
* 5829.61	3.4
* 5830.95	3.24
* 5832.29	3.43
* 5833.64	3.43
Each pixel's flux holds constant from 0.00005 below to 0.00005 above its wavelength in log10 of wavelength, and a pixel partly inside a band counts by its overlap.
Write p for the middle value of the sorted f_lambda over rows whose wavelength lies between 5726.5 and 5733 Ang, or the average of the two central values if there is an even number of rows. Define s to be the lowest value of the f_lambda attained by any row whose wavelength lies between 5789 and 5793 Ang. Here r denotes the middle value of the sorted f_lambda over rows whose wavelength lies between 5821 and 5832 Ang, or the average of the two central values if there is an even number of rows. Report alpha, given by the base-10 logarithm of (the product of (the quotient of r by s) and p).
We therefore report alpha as 0.54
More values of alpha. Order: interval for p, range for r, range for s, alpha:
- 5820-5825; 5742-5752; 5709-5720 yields 0.55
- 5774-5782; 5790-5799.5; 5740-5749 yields 0.53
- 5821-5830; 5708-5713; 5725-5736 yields 0.54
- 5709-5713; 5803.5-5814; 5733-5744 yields 0.51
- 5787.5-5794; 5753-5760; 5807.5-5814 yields 0.55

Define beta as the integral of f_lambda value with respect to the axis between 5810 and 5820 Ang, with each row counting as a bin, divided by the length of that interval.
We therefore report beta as 3.25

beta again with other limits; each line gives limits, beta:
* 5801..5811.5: 3.19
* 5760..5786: 3.20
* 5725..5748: 3.26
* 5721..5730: 3.21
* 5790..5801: 3.23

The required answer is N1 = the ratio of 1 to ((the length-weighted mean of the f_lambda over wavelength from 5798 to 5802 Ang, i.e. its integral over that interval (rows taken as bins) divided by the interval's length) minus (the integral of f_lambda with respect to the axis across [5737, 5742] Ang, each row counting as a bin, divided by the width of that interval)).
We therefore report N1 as -13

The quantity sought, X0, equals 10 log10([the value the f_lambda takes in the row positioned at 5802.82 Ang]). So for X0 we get 5.05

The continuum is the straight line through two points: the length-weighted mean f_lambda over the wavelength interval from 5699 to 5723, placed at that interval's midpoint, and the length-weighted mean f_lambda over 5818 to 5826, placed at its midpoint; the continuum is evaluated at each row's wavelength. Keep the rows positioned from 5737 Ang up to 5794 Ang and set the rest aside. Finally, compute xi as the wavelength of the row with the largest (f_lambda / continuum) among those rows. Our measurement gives 5769.52 Ang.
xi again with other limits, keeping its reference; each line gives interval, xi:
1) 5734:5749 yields 5741.69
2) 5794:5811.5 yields 5805.50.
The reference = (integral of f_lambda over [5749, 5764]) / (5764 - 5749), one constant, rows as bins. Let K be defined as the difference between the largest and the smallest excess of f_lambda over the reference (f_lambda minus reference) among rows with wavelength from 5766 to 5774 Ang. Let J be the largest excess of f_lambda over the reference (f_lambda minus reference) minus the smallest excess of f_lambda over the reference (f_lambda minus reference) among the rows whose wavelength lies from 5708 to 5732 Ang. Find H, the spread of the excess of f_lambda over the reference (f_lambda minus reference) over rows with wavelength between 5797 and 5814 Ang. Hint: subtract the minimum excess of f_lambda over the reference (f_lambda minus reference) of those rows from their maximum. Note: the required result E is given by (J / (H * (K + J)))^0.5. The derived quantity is 0.5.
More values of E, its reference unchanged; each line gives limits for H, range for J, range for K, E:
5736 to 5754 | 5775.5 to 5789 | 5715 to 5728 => 1.0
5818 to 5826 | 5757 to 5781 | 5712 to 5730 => 1.3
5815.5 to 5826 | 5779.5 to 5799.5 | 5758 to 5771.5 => 1.1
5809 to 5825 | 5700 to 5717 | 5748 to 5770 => 0.6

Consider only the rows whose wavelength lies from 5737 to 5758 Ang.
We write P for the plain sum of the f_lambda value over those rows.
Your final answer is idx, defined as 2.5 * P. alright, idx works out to 128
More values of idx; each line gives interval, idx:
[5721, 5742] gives 131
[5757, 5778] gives 130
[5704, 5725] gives 127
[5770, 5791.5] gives 126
